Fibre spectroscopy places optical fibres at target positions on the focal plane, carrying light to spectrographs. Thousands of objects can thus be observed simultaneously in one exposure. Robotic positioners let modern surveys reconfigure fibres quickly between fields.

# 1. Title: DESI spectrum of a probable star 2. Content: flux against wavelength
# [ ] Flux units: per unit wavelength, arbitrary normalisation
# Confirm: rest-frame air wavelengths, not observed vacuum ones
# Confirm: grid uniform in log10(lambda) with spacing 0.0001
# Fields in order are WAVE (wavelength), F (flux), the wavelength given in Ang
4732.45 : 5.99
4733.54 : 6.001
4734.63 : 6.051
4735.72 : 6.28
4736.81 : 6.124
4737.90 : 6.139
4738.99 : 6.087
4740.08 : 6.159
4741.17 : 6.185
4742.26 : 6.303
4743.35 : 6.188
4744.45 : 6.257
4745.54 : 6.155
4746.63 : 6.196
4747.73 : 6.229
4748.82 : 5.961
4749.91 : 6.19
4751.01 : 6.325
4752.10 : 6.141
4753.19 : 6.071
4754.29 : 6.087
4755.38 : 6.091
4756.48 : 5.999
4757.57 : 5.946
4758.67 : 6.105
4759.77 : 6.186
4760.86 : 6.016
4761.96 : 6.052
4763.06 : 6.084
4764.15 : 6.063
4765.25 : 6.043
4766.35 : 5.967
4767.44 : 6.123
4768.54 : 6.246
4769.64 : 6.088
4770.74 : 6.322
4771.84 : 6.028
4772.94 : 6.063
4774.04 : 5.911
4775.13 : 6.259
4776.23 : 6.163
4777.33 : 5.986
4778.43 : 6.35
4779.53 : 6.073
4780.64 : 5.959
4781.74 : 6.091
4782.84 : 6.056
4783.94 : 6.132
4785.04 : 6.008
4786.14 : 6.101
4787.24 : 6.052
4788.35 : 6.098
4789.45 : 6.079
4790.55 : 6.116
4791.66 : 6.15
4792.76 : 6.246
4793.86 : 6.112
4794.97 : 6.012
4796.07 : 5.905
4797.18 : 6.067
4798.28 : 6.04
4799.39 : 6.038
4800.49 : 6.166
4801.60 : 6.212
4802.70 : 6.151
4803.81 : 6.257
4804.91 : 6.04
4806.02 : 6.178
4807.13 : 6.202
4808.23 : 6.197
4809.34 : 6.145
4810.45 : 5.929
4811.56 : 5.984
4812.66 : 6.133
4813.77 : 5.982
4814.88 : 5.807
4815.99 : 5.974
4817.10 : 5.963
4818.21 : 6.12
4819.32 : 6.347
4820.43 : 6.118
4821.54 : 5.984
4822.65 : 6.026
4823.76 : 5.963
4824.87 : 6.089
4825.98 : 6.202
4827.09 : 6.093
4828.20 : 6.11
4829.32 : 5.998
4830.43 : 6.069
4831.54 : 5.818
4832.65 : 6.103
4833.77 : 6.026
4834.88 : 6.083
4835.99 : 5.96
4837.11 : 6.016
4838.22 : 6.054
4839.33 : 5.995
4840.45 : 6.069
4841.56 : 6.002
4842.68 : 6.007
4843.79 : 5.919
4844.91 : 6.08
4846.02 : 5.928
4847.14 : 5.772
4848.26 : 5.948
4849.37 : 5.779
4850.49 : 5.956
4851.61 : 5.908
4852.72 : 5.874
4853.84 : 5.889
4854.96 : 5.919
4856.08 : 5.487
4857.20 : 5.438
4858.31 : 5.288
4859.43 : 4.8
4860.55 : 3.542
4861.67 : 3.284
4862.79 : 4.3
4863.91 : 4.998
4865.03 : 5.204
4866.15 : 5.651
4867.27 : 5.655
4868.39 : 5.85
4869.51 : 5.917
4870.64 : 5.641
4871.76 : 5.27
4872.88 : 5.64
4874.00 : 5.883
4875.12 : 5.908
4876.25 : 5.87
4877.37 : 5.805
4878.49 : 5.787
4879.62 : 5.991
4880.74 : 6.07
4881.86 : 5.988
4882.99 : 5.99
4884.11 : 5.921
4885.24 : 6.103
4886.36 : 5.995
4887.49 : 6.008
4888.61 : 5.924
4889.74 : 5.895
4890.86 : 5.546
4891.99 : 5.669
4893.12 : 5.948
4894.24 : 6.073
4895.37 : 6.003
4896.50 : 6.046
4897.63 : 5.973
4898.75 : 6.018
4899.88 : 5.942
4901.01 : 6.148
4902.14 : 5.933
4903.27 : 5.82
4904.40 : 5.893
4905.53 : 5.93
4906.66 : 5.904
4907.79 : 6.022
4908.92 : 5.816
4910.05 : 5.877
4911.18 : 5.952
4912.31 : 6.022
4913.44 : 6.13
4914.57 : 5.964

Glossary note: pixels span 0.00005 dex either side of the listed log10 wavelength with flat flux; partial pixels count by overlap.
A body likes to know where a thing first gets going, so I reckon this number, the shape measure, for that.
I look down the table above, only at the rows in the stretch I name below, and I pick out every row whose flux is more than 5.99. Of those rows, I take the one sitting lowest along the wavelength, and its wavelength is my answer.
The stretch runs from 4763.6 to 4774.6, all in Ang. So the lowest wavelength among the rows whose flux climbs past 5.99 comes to 4764.15 Ang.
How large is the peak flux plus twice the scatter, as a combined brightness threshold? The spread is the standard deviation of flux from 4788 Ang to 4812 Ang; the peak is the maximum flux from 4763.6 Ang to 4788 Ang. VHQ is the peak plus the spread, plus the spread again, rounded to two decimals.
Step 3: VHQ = 6.54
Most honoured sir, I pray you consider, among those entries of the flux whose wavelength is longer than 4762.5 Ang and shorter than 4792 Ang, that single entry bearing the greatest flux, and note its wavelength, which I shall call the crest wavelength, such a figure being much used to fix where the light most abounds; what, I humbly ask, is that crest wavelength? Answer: 4778.43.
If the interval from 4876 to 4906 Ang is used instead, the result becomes 4901.01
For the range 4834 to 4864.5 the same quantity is 4834.88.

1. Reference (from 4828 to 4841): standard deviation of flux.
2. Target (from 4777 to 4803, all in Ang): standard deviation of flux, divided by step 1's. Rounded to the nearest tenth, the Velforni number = 1.2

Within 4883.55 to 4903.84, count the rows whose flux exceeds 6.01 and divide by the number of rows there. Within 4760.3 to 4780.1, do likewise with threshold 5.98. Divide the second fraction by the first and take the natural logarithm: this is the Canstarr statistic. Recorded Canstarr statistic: 1.2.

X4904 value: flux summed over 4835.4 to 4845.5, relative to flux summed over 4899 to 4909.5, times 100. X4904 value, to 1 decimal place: 101.3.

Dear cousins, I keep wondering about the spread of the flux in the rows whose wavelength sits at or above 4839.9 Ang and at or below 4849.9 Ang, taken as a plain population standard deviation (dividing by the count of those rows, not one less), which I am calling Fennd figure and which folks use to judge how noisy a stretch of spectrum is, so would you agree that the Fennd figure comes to 0.10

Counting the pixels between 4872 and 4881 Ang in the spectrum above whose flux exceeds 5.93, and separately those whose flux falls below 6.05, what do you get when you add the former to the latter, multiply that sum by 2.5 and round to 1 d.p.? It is 22.5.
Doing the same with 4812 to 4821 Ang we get 27.5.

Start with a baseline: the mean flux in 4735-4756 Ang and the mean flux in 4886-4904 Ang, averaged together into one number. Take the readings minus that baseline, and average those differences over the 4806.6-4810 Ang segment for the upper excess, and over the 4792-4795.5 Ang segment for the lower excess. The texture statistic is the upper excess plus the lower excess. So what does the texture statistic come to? 0.20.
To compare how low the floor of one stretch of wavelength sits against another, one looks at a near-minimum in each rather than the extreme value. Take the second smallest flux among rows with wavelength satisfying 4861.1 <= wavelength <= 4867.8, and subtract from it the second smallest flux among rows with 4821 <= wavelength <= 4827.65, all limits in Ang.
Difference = -1.68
